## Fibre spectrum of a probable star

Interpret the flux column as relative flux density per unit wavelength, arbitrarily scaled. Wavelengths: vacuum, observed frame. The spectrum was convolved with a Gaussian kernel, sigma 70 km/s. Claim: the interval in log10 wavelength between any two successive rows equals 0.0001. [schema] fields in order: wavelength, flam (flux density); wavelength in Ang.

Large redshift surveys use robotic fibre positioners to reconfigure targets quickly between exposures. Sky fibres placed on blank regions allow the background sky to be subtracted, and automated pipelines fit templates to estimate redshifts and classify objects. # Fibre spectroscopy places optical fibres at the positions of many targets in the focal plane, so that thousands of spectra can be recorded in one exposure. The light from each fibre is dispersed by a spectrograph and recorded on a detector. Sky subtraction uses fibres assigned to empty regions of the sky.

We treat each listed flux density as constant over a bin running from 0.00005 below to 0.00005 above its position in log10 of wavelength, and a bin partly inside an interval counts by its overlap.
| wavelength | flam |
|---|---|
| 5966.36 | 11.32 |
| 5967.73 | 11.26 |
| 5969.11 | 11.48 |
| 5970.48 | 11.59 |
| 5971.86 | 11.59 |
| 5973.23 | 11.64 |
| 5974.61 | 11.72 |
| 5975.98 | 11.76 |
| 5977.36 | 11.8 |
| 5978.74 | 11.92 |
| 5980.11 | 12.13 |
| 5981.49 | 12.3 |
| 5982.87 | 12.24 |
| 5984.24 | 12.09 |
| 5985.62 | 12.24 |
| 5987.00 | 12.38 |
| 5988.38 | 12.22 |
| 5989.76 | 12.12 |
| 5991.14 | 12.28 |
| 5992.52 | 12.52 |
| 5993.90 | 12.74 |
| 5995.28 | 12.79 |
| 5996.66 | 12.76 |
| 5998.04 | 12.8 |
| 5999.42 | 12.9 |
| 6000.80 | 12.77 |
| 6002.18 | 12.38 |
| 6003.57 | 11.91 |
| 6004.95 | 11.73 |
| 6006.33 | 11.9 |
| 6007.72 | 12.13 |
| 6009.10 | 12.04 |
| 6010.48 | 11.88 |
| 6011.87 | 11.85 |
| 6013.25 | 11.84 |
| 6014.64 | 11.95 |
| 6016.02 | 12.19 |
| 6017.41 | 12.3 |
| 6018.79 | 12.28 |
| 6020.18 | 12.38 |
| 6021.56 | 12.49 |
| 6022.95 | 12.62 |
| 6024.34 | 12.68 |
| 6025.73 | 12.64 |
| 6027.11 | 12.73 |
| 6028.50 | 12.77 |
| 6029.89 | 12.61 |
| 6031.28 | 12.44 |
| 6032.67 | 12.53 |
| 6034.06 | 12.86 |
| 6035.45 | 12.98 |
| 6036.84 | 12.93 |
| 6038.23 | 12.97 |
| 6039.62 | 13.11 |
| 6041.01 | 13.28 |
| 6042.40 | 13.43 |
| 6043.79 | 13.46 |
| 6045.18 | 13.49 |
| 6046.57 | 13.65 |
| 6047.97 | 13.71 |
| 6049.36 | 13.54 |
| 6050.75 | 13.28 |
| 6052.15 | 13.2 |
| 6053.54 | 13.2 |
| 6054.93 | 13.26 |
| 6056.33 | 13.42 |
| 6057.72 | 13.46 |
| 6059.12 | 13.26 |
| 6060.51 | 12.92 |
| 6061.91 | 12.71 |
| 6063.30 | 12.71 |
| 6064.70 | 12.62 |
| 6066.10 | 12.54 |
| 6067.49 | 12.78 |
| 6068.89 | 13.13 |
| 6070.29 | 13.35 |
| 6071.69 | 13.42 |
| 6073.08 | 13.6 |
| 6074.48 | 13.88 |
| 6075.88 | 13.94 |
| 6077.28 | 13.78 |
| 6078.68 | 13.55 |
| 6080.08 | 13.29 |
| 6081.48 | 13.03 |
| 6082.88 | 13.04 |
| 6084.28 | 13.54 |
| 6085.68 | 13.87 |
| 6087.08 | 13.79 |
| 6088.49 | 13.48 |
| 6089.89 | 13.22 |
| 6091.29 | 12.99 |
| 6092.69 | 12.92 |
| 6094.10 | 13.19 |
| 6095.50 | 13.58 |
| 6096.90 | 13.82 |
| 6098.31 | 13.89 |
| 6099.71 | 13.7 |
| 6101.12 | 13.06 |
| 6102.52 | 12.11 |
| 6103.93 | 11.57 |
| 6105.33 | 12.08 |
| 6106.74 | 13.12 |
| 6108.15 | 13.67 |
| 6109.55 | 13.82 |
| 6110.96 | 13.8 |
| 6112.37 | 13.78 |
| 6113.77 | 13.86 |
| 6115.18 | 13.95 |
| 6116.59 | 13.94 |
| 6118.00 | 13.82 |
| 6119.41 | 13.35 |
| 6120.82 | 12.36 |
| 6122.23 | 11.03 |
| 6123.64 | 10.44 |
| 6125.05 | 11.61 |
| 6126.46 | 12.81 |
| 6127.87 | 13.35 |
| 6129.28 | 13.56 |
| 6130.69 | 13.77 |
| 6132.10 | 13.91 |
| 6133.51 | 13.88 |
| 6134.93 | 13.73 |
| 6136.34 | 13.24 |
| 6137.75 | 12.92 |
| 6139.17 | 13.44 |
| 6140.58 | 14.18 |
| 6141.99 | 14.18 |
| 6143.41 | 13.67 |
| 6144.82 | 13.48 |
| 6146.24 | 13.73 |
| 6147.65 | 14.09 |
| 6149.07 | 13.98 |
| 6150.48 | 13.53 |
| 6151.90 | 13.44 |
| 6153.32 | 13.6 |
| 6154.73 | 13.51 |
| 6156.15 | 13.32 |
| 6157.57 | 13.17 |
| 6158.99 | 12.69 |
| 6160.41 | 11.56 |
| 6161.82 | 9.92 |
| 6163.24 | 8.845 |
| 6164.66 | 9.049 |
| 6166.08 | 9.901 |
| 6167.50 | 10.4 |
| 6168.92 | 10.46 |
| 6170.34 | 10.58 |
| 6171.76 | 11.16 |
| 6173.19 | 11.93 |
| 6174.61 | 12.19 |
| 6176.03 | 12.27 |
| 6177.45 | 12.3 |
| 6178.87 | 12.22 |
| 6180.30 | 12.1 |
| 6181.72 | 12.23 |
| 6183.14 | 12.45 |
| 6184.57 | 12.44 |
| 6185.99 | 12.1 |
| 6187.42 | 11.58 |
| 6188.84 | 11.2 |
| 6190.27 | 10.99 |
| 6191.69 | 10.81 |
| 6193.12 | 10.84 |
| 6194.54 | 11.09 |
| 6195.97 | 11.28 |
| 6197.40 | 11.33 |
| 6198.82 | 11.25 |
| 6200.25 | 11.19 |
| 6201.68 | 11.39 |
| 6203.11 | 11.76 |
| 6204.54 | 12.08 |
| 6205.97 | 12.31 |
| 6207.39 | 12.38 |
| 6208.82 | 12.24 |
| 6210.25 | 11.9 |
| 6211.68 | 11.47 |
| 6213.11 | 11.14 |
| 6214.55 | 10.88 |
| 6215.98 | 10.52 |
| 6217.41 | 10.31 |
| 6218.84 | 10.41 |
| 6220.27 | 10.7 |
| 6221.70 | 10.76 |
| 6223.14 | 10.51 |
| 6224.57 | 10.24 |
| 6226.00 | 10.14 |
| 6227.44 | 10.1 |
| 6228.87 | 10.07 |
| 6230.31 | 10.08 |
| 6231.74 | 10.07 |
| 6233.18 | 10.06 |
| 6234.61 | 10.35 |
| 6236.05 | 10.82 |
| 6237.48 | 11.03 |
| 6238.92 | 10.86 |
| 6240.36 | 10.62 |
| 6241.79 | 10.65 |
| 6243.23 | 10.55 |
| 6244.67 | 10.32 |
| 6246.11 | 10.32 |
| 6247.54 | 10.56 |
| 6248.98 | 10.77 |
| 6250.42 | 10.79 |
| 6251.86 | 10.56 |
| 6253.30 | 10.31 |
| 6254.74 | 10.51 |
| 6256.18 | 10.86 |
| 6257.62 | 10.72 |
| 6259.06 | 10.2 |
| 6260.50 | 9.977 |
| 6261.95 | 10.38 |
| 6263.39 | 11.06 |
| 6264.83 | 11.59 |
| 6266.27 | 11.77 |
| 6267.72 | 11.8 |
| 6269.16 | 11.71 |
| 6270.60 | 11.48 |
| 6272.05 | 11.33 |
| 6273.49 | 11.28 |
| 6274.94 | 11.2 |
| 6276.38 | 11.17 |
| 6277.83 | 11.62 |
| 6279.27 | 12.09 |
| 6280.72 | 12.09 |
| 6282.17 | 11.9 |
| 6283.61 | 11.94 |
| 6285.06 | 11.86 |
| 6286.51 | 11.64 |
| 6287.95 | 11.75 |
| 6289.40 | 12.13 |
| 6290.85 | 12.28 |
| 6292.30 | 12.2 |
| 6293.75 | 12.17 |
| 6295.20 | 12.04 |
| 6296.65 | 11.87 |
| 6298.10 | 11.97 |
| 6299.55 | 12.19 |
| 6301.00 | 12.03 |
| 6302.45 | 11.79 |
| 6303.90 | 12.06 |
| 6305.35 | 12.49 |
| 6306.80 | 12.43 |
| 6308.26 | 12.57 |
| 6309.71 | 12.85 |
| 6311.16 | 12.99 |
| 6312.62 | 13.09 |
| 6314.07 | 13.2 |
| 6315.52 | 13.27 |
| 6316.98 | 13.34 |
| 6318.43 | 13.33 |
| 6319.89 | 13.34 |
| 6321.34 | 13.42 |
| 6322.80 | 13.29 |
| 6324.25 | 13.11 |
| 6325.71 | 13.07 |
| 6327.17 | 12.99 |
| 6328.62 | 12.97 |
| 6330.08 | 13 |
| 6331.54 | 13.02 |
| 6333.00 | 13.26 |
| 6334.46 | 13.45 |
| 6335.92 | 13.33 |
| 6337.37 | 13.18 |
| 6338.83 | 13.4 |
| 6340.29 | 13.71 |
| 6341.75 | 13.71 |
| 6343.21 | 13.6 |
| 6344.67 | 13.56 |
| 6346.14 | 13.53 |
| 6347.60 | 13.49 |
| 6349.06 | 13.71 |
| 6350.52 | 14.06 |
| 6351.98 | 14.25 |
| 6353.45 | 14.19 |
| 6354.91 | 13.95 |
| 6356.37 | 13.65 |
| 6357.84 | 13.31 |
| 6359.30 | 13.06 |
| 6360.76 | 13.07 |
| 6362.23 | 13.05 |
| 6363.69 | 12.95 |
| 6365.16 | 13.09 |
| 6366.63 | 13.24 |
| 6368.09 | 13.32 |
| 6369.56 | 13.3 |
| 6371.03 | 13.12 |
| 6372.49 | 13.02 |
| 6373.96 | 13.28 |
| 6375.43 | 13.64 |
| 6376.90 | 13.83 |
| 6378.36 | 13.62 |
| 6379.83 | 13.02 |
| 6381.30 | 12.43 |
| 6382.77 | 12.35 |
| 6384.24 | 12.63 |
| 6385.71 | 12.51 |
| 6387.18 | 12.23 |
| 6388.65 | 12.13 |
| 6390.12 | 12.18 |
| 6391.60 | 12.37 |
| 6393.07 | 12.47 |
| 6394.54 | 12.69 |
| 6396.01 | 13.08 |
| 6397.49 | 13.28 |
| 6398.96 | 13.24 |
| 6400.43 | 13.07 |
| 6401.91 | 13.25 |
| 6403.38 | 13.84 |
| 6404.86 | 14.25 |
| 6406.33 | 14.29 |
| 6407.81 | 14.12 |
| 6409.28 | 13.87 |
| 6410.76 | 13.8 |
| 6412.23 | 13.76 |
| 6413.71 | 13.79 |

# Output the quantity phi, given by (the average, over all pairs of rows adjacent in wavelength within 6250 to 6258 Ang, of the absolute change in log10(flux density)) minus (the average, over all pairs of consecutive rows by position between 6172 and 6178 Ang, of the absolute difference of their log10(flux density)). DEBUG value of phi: 0.0052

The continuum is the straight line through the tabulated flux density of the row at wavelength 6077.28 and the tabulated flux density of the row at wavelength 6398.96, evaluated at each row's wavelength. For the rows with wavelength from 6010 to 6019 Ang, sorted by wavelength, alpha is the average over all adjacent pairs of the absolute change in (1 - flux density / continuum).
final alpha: 0.0062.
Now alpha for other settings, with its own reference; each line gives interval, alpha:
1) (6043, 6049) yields 0.0062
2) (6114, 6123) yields 0.0424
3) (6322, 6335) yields 0.0075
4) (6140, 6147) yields 0.0174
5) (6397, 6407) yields 0.0181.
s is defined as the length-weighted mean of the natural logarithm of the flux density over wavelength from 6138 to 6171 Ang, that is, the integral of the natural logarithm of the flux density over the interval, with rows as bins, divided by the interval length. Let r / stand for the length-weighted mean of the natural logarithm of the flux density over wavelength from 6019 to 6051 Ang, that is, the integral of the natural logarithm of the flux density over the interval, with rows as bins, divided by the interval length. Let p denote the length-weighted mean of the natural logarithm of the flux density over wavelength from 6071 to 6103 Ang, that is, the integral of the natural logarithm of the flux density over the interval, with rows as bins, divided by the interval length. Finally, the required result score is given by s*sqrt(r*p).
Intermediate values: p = 2.60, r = 2.56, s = 2.51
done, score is 6.46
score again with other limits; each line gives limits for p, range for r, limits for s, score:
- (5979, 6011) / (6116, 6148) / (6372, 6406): 6.52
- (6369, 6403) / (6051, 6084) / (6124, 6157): 6.68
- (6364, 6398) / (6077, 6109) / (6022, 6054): 6.59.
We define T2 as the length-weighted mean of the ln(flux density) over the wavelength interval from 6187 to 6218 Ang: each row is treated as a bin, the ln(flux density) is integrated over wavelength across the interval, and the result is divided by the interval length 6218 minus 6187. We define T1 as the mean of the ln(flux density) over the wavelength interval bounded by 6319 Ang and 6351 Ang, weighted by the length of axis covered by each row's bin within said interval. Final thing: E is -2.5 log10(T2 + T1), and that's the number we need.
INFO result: -1.75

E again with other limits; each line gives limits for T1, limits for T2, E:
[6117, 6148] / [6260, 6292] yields -1.75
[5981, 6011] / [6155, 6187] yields -1.74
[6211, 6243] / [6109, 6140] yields -1.73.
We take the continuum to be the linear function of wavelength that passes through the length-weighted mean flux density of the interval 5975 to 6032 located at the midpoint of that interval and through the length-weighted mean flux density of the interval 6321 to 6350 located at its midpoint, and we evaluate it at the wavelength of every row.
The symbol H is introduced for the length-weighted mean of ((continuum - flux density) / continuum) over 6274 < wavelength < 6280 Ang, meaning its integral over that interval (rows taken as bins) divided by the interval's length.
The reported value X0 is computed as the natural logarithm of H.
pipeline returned -2.1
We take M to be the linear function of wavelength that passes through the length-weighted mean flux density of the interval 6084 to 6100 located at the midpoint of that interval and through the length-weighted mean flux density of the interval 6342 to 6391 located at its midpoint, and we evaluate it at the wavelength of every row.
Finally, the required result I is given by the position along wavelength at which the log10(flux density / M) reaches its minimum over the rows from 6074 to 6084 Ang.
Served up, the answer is 6081.48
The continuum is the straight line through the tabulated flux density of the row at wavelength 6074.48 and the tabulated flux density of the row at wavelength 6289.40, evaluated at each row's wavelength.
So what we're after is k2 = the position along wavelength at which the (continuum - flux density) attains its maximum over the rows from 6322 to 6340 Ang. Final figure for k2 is 6328.62 Ang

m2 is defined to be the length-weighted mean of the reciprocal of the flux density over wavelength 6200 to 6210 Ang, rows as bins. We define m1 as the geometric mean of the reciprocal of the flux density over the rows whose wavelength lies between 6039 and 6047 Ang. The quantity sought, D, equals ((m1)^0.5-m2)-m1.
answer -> 0.115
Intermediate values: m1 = 0.075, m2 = 0.084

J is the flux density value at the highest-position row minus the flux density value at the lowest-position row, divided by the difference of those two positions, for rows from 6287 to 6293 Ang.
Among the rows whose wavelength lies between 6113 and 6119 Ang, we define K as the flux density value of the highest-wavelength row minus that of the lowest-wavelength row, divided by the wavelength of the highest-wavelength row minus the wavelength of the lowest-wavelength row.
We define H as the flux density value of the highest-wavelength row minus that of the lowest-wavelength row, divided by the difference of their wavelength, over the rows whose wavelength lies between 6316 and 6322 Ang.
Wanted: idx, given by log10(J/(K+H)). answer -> 1.1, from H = 0.02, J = 0.10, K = -0.01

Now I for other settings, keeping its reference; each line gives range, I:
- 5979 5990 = 5984.24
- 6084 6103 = 6102.52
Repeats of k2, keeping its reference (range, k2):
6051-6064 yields 6061.91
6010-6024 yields 6011.87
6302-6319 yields 6302.45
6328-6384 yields 6382.77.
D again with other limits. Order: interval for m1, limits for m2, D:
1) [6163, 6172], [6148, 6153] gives 0.143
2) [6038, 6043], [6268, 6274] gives 0.112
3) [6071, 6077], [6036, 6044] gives 0.121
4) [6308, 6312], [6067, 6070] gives 0.125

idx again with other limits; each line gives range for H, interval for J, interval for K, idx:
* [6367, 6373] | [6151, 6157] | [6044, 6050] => -0.3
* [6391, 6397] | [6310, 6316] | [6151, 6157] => -0.3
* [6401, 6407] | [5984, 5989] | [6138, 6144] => -1.0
